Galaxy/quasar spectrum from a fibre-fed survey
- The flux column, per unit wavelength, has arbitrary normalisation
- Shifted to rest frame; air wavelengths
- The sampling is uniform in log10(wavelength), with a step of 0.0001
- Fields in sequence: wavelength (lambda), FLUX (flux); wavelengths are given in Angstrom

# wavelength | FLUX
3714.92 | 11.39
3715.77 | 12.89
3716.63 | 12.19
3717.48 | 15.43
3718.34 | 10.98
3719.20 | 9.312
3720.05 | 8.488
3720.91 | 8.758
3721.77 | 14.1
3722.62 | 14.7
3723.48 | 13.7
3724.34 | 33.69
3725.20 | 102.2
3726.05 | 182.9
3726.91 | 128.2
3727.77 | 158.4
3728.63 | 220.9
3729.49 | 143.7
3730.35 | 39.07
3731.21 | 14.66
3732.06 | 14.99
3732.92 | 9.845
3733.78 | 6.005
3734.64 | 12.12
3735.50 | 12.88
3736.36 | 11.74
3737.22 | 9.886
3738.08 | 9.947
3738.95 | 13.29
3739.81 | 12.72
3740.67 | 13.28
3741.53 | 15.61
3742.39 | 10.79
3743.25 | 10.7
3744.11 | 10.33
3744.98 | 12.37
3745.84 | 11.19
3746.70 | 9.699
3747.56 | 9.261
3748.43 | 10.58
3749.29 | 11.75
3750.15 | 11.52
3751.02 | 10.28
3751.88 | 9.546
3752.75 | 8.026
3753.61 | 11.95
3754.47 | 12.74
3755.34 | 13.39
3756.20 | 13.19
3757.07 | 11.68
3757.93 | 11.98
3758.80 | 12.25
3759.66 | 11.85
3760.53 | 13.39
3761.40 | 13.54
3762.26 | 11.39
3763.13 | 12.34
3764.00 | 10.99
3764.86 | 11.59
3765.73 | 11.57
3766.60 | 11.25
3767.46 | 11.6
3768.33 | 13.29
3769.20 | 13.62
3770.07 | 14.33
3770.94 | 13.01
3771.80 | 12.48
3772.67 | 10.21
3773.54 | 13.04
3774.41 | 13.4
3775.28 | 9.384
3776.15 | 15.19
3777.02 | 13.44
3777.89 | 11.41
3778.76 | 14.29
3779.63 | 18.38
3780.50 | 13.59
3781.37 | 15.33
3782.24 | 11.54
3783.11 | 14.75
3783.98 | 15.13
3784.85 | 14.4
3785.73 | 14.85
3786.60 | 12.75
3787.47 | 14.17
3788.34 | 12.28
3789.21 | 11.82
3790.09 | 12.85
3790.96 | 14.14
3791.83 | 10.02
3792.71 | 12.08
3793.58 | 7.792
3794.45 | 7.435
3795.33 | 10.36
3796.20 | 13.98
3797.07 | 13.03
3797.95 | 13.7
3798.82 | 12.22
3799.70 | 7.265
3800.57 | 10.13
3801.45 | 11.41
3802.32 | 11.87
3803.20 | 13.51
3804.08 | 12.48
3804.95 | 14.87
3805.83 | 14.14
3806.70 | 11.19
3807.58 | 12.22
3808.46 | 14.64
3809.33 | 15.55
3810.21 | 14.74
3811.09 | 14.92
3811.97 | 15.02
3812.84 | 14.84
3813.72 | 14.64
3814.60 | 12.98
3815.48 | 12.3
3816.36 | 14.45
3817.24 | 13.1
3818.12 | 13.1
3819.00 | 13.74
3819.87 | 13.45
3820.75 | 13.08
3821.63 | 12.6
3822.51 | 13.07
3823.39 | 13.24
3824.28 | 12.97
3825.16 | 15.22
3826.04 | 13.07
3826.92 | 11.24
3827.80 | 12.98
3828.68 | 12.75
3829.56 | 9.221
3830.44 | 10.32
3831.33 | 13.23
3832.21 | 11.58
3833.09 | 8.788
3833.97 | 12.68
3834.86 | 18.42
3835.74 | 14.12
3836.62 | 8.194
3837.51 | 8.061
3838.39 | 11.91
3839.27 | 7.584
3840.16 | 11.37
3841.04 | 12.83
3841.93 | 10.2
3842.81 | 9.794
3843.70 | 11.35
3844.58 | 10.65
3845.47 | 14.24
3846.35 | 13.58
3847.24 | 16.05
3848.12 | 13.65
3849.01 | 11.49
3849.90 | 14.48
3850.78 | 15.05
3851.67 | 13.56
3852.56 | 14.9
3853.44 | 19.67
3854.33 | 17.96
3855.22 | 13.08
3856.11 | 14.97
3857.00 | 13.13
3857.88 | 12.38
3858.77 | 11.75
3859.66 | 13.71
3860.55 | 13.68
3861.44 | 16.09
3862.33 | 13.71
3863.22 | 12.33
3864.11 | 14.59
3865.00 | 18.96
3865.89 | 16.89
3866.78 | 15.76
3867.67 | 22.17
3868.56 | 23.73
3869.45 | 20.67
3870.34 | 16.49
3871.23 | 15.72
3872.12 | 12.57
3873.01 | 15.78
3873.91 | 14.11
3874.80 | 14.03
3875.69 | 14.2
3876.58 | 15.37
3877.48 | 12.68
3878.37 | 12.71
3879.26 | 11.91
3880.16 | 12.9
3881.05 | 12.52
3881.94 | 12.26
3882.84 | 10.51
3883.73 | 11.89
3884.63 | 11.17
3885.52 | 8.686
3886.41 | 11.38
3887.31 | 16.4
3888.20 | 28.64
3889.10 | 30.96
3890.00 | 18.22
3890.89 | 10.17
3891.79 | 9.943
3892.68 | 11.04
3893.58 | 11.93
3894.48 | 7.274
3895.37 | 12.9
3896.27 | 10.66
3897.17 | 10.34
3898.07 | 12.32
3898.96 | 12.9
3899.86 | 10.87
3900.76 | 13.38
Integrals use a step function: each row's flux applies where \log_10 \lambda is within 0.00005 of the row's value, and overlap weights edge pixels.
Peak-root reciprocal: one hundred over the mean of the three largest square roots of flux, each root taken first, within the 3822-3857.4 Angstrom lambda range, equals 23.1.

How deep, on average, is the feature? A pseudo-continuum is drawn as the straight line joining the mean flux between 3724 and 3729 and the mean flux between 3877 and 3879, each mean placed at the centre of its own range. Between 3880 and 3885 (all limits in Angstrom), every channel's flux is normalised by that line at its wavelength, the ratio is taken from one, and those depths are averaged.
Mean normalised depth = -0.34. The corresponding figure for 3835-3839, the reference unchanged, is 0.77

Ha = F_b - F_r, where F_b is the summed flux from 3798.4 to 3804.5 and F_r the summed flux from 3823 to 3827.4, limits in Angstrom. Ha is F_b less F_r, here 13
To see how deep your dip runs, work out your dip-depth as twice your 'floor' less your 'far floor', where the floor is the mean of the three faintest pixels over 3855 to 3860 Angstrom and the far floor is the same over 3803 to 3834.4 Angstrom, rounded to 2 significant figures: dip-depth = 15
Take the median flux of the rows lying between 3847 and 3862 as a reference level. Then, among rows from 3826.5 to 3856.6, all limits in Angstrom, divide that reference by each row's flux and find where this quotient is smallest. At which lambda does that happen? 3853.44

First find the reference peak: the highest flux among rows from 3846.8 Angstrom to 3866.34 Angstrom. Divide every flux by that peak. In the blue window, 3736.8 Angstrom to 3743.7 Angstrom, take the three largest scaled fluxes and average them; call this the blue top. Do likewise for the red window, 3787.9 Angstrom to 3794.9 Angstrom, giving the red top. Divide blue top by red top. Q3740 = 1.07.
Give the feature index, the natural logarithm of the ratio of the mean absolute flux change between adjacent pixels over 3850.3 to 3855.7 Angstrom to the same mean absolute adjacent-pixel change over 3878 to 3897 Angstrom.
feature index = -0.16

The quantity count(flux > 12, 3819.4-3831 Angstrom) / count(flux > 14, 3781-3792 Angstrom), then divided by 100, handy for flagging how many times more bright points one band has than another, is 0.014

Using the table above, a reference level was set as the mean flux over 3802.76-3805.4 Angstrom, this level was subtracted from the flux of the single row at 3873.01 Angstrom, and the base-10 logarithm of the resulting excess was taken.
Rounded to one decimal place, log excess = 0.3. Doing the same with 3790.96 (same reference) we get -0.3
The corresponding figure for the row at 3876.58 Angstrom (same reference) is 0.2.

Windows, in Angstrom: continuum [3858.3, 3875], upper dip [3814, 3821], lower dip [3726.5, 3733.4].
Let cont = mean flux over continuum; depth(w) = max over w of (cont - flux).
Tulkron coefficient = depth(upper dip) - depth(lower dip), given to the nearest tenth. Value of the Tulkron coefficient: -2.5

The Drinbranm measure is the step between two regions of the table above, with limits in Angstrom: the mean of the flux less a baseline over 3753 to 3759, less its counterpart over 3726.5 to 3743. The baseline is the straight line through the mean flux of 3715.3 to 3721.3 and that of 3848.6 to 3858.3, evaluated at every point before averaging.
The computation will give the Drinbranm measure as -33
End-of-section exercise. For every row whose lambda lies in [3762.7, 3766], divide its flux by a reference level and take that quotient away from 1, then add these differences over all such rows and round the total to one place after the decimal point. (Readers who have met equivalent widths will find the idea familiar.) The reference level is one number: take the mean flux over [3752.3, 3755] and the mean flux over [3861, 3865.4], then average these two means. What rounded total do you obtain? 0.4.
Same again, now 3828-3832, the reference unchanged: 0.5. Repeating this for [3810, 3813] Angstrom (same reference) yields -0.6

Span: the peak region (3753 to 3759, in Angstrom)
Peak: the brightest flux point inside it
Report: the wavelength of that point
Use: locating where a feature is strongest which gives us 3755.34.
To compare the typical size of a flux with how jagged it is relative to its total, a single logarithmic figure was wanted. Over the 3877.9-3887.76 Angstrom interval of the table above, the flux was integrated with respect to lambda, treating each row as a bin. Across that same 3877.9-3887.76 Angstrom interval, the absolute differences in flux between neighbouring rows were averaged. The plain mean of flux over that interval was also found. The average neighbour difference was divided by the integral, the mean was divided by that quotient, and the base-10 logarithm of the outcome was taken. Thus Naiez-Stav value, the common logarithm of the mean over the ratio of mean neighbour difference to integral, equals 2.94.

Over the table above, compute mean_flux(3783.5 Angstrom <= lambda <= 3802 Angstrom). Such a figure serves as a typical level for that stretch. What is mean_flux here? 12.0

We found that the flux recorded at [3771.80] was 12.48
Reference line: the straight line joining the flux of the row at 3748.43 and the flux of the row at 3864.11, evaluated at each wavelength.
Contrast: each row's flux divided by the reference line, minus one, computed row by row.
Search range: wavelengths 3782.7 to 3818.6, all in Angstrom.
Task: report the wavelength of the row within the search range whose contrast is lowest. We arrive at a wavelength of 3799.70 Angstrom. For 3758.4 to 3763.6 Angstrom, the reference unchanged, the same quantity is 3762.26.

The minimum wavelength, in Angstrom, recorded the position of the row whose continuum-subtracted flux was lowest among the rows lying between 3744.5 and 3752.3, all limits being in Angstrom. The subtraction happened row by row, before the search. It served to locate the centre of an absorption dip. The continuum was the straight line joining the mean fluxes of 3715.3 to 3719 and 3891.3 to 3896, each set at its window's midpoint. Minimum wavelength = 3747.56 Angstrom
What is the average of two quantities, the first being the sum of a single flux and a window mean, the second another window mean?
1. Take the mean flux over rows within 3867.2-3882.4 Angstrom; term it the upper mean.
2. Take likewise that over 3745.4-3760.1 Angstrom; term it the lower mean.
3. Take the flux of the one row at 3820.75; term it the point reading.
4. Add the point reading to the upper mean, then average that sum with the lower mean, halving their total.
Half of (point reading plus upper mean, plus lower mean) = 19.8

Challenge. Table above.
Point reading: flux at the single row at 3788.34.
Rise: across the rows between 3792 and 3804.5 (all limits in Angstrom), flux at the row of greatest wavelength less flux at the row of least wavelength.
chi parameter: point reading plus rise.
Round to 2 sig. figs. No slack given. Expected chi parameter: 13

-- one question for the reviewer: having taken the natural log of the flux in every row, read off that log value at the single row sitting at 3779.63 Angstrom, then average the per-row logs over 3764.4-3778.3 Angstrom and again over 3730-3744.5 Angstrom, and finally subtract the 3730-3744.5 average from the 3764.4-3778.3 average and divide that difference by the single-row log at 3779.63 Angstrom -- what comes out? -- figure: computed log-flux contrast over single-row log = 0.00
